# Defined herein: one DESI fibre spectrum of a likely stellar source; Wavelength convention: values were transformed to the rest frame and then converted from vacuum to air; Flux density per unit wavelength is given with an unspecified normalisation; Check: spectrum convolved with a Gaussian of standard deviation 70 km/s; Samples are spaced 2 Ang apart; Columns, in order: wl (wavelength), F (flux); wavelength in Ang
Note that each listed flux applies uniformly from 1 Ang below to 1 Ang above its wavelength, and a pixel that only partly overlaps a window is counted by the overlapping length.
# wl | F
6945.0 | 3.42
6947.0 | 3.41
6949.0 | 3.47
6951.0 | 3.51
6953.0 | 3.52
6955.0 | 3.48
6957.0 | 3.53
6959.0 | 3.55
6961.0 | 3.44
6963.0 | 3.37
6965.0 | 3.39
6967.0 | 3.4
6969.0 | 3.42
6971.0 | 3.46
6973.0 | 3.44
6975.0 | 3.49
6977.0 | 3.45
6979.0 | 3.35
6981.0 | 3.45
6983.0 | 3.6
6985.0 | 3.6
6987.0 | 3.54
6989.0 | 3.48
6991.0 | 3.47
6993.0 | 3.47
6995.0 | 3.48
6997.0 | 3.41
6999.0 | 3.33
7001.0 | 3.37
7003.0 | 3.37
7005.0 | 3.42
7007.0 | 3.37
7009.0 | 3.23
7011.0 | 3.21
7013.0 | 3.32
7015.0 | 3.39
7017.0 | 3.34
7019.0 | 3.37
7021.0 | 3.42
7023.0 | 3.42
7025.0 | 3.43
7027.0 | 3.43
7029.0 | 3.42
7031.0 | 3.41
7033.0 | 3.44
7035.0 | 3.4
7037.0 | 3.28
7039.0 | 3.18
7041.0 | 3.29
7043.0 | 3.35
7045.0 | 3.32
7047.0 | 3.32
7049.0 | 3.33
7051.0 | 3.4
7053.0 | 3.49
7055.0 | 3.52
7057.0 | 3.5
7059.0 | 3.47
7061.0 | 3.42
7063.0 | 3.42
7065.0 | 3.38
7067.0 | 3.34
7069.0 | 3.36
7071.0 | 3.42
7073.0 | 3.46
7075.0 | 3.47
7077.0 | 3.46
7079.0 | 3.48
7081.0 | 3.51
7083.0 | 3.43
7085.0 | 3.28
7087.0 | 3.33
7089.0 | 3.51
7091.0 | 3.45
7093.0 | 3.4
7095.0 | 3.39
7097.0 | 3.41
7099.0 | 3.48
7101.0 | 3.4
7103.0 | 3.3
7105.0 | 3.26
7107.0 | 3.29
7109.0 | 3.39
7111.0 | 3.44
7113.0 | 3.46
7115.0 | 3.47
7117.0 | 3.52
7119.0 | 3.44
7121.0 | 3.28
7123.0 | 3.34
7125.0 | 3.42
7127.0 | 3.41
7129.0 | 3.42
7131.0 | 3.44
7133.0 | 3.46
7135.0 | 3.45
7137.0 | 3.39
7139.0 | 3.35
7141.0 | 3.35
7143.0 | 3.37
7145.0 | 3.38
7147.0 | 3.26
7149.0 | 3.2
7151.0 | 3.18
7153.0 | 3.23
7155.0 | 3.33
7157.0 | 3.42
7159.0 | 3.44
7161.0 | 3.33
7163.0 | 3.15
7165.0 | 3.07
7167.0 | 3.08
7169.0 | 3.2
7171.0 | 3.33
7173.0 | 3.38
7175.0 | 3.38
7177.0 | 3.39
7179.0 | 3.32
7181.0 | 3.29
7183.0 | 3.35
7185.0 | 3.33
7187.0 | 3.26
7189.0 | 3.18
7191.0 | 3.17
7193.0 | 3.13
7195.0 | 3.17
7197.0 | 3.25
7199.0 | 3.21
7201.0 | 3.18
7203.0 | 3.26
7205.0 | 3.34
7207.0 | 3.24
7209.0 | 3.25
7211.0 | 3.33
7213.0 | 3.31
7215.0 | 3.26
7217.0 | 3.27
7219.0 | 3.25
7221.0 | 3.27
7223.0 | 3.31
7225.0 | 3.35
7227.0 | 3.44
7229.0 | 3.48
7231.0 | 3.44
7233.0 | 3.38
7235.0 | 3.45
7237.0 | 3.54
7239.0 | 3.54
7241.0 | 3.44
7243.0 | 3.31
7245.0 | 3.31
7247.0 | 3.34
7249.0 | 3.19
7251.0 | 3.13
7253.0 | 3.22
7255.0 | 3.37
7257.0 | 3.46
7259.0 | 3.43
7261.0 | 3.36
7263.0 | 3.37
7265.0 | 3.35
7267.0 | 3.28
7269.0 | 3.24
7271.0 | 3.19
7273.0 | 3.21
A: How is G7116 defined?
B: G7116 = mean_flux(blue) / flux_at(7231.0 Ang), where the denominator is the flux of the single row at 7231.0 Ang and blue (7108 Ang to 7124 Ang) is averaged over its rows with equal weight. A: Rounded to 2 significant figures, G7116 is 0.99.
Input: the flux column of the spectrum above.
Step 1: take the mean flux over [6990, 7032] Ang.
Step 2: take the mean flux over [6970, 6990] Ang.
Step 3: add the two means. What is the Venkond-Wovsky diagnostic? 6.87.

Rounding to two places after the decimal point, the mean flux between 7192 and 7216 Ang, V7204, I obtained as 3.24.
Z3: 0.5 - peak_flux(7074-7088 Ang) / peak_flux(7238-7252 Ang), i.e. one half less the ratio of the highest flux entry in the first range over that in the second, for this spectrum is -0.492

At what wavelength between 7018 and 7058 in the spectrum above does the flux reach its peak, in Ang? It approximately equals 7055.0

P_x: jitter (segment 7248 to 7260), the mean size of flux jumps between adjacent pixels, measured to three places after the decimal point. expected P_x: 0.084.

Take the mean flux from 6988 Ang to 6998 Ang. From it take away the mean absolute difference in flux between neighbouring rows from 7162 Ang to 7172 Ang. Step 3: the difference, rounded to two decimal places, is 3.38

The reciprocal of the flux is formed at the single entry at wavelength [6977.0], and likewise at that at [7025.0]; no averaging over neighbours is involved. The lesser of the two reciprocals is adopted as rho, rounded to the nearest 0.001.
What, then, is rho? 0.290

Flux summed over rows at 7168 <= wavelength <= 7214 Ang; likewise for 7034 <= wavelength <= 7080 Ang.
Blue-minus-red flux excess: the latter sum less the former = 2.8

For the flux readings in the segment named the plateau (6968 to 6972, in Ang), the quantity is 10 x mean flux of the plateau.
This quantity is 34.4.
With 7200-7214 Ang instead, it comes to 32.7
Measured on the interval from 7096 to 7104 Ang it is 34.0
